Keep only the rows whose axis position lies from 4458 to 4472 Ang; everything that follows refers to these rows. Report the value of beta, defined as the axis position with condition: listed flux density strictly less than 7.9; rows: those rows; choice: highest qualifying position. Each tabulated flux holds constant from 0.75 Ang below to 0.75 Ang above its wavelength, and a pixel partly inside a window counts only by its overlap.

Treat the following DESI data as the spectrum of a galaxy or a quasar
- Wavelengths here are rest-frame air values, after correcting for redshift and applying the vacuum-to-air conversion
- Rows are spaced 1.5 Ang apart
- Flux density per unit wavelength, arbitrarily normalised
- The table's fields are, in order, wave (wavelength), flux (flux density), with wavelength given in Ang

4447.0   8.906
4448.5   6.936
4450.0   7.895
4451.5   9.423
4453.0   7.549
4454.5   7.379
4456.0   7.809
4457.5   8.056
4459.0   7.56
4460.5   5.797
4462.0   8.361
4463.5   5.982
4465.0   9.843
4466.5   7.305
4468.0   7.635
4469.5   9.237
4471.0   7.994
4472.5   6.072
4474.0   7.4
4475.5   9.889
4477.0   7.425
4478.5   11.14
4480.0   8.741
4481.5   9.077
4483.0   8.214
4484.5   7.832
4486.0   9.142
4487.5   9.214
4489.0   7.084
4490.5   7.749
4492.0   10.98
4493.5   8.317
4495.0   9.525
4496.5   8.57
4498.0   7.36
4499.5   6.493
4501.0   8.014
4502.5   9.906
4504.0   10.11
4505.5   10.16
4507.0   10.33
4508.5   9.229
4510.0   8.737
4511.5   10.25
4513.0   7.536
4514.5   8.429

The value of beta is 4468.0 Ang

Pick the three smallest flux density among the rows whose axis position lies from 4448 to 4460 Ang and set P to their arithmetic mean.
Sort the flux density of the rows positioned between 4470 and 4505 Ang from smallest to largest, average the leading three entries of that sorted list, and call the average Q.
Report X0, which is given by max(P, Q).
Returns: 7.3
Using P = 7.3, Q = 6.5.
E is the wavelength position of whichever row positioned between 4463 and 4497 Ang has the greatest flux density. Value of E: 4478.5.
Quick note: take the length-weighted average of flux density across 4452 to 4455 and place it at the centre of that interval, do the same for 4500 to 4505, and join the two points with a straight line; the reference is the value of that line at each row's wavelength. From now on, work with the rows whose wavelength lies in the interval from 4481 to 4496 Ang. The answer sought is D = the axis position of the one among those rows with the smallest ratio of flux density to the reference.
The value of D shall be 4489.0 Ang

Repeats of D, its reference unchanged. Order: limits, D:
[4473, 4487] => 4477.0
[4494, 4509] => 4499.5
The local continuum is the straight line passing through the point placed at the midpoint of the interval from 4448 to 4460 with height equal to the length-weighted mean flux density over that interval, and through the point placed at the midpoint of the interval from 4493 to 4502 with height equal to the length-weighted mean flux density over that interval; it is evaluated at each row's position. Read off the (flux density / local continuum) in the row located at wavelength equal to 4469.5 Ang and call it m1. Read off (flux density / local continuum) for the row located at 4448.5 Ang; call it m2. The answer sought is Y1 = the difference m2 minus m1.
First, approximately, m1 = 1.17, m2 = 0.89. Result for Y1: -0.28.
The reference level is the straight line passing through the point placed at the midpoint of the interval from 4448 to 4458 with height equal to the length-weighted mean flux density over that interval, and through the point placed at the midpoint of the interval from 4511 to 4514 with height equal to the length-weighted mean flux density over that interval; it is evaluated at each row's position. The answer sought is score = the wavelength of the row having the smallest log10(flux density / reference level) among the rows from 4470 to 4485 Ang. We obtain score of 4472.5 Ang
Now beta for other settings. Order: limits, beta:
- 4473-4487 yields 4484.5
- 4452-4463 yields 4460.5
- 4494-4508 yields 4499.5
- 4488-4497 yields 4490.5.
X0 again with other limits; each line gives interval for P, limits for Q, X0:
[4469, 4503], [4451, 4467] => 6.5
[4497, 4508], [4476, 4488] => 7.8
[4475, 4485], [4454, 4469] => 7.8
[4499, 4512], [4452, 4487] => 7.7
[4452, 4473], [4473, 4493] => 7.3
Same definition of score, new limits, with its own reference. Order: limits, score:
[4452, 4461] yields 4460.5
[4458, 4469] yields 4460.5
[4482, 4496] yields 4489.0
